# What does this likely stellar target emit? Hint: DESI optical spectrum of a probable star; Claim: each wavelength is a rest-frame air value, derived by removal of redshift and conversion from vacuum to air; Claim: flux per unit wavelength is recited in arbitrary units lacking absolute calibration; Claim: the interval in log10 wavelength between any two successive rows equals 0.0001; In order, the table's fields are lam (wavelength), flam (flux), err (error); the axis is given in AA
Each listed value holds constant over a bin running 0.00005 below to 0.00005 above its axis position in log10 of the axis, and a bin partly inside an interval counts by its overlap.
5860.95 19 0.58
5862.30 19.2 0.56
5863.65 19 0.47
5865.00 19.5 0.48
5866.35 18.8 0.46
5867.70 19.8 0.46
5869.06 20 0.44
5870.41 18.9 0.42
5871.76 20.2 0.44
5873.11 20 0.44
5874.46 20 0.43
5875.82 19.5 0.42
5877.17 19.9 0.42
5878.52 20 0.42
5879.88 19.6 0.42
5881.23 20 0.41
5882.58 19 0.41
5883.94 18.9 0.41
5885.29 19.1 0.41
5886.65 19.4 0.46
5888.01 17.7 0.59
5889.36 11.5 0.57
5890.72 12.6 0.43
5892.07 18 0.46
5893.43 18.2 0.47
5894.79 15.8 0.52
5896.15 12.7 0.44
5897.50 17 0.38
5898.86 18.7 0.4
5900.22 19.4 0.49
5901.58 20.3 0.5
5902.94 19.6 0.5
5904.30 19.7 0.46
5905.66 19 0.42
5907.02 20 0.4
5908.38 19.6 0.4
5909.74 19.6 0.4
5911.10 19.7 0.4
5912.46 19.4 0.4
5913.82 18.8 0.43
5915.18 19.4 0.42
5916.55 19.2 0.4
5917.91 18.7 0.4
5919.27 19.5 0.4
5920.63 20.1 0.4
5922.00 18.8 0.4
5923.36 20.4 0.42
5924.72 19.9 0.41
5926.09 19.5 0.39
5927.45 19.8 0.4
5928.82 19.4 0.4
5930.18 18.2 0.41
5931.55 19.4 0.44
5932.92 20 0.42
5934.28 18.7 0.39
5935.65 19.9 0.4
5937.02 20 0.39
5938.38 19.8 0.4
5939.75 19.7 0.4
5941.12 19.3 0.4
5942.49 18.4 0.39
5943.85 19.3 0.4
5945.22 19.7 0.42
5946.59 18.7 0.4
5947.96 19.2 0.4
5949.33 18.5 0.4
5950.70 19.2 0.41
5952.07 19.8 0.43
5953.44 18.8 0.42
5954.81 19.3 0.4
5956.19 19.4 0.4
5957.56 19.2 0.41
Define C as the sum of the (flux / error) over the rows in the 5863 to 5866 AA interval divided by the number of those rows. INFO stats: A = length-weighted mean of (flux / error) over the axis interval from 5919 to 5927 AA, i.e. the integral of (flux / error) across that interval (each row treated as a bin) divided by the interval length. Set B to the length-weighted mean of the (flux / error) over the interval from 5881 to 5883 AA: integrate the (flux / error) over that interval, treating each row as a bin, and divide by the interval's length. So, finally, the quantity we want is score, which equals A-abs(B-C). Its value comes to 42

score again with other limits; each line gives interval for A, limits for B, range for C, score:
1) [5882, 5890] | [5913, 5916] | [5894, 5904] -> 32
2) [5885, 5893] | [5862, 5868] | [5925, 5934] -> 27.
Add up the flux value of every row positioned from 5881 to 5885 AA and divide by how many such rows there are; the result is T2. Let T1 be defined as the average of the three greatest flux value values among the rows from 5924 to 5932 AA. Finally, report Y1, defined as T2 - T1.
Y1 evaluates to -0.43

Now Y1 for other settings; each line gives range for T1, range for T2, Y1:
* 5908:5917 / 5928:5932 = -0.63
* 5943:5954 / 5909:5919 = -0.34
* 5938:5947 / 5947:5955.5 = -0.60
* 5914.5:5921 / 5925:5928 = -0.02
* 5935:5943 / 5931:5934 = -0.20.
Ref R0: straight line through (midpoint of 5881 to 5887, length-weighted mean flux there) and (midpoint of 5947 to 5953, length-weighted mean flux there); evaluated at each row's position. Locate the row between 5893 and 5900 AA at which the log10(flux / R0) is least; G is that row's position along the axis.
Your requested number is 5896.15 AA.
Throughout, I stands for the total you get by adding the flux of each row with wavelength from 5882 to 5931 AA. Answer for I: 667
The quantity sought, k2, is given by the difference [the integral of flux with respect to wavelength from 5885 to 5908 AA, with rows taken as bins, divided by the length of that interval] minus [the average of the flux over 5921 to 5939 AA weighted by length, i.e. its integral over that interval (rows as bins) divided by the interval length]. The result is -2.0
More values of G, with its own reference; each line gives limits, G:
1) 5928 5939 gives 5930.18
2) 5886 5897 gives 5889.36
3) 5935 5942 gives 5941.12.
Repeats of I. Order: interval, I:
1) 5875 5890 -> 205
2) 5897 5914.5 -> 251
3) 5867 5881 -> 198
